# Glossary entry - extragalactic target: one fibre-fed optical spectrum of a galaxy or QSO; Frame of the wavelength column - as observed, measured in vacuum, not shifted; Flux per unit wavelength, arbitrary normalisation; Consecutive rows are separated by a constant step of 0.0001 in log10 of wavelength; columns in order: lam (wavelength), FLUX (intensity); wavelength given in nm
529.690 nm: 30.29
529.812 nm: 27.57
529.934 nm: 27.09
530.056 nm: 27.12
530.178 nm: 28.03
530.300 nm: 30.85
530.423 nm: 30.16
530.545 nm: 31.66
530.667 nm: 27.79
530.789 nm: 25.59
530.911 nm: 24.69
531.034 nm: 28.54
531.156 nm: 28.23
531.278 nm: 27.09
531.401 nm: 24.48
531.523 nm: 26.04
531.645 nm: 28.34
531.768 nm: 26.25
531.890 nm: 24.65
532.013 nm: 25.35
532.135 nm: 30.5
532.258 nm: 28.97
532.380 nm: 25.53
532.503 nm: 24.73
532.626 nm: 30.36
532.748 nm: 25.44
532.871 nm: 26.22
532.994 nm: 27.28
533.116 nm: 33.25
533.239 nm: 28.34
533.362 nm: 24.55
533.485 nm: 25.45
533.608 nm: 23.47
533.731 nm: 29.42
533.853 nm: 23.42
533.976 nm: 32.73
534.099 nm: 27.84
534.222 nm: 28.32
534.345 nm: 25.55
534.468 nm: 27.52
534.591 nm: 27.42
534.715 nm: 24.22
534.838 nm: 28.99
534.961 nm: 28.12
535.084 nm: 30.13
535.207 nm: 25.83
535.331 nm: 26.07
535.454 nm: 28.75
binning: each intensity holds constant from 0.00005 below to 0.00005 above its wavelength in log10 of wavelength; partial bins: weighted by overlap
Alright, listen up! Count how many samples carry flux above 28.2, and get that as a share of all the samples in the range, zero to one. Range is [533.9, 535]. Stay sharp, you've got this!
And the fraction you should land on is 0.33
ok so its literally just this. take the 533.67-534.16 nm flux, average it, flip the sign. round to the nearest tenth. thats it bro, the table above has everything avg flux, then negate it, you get -28.4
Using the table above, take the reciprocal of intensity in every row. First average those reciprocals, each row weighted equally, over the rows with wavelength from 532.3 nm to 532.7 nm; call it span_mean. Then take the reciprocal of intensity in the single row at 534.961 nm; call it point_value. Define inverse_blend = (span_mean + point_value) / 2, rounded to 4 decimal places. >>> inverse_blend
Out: 0.0365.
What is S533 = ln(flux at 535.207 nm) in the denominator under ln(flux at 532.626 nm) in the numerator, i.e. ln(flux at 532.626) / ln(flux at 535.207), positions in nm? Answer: 1.05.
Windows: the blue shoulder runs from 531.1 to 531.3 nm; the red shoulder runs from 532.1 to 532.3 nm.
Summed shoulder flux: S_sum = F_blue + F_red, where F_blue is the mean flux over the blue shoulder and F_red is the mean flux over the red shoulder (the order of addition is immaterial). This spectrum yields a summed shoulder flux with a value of 57.4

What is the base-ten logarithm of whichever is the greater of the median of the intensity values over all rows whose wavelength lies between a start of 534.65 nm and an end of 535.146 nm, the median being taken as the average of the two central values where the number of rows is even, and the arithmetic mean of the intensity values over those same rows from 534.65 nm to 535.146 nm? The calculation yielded 1.46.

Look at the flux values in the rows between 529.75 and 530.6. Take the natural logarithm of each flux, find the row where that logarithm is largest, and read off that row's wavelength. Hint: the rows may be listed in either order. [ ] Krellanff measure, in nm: 530.545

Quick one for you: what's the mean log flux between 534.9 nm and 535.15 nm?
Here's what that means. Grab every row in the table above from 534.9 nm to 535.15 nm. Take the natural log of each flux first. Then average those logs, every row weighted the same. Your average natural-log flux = 3.37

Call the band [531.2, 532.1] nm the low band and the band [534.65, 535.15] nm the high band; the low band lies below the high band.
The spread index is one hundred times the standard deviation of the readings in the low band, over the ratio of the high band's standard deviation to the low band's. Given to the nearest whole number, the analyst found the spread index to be 73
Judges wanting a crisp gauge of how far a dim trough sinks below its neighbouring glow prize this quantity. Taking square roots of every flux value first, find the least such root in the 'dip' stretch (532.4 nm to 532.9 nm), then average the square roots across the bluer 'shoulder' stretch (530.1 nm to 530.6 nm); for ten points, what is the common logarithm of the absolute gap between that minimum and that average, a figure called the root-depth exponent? -0.3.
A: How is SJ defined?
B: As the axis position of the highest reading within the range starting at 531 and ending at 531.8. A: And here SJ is 531.034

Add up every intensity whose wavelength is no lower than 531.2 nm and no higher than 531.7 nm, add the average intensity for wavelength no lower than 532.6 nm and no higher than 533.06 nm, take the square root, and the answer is 11.5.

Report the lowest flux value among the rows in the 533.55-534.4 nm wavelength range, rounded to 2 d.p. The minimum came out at 23.42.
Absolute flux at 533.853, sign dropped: 23.4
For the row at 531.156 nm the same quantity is 28.2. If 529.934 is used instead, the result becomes 27.1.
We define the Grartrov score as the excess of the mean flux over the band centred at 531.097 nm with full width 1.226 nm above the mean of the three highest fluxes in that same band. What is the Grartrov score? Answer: -2.3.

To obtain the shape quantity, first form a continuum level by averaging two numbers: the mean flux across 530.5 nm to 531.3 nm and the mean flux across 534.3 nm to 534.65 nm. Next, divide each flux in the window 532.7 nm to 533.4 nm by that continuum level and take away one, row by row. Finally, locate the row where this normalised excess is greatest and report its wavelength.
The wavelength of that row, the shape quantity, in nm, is 533.116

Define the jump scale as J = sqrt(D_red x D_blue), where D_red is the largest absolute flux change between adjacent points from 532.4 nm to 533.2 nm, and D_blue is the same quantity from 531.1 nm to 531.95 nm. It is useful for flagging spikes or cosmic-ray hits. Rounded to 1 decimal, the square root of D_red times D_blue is 3.9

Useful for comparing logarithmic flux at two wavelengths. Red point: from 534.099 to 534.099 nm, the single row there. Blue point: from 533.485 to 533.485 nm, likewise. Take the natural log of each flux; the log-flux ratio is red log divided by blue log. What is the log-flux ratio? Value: 1.03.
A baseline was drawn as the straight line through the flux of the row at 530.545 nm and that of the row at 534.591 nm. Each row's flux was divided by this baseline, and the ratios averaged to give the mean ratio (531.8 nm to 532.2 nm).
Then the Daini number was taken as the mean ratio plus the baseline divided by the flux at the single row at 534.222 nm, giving 1.87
